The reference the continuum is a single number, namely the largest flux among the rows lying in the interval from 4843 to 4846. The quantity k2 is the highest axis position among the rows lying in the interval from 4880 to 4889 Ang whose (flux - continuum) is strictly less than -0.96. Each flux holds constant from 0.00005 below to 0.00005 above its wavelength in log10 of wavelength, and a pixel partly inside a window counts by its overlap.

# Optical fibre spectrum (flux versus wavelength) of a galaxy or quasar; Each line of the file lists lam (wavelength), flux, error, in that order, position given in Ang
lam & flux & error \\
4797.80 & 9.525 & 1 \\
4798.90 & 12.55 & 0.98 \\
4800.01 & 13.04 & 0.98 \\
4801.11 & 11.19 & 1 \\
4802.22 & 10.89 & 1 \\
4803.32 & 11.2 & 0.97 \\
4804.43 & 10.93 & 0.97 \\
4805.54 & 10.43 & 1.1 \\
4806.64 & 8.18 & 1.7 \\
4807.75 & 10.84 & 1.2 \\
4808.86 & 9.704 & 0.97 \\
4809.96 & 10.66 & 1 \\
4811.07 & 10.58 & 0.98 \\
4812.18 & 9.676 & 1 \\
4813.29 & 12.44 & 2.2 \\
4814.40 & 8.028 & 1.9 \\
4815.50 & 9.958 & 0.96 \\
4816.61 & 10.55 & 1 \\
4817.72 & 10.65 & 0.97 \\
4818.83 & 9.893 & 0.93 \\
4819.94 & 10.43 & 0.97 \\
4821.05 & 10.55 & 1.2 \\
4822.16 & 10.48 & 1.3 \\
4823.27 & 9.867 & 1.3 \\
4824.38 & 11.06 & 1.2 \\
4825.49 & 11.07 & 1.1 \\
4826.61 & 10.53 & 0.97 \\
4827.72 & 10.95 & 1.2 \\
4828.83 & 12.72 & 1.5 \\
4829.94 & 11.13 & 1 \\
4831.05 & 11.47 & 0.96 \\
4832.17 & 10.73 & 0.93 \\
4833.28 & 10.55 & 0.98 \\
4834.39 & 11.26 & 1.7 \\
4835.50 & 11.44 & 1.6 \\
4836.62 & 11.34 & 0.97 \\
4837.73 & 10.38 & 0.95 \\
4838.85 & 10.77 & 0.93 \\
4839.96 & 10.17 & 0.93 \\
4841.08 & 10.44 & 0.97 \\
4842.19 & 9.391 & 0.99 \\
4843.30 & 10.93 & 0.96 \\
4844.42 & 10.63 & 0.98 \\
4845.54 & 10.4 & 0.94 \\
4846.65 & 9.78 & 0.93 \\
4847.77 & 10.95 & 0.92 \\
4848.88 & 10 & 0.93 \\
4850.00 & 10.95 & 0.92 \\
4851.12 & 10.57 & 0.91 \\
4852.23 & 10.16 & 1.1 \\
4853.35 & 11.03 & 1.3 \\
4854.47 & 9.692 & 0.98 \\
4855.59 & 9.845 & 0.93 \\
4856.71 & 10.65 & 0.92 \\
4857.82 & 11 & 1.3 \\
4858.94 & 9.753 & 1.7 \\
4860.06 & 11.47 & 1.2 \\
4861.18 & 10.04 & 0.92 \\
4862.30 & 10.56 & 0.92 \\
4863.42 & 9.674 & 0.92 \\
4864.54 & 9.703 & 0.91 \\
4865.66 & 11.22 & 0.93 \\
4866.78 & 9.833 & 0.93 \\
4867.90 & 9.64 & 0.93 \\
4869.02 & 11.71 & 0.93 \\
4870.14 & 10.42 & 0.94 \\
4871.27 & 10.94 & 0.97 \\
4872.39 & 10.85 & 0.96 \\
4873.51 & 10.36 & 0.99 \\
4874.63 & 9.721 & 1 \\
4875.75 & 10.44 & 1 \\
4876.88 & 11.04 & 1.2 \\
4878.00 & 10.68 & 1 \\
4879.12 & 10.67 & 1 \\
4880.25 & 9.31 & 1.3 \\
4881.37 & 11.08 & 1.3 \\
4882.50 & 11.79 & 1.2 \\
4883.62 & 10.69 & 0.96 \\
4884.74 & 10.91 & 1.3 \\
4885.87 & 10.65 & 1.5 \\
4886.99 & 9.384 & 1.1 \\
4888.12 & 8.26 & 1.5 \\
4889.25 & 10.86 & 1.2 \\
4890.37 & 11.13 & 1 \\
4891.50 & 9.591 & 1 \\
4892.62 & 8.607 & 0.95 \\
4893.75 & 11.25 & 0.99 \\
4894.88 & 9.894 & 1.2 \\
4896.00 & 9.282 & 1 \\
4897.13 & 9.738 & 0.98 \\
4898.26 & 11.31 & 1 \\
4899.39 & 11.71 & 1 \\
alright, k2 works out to 4888.12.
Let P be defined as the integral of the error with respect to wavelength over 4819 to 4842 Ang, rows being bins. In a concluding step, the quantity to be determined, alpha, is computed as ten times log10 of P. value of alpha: 14.1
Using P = 25.9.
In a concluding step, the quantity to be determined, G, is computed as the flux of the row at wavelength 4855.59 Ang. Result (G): 9.845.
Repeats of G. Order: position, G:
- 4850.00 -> 10.95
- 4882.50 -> 11.79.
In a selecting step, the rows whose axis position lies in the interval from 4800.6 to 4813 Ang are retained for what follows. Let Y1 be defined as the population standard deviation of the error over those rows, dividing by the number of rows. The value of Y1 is 0.21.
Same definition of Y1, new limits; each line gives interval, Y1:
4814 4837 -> 0.28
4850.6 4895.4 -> 0.19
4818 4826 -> 0.14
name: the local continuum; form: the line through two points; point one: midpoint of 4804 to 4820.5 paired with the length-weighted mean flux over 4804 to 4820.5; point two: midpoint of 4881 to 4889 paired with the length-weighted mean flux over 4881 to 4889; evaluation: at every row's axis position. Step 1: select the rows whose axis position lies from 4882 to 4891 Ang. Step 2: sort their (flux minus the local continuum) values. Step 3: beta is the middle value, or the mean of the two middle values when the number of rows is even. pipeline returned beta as 0.4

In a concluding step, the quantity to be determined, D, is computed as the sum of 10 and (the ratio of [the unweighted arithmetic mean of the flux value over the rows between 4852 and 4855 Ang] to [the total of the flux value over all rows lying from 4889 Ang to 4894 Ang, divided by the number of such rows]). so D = 11.00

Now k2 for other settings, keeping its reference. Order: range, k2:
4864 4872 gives 4867.90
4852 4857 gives 4855.59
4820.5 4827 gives 4823.27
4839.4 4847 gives 4846.65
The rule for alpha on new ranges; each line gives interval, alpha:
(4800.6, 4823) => 14.2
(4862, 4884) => 13.5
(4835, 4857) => 13.4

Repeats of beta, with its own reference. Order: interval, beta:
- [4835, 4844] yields 0.3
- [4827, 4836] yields 0.9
